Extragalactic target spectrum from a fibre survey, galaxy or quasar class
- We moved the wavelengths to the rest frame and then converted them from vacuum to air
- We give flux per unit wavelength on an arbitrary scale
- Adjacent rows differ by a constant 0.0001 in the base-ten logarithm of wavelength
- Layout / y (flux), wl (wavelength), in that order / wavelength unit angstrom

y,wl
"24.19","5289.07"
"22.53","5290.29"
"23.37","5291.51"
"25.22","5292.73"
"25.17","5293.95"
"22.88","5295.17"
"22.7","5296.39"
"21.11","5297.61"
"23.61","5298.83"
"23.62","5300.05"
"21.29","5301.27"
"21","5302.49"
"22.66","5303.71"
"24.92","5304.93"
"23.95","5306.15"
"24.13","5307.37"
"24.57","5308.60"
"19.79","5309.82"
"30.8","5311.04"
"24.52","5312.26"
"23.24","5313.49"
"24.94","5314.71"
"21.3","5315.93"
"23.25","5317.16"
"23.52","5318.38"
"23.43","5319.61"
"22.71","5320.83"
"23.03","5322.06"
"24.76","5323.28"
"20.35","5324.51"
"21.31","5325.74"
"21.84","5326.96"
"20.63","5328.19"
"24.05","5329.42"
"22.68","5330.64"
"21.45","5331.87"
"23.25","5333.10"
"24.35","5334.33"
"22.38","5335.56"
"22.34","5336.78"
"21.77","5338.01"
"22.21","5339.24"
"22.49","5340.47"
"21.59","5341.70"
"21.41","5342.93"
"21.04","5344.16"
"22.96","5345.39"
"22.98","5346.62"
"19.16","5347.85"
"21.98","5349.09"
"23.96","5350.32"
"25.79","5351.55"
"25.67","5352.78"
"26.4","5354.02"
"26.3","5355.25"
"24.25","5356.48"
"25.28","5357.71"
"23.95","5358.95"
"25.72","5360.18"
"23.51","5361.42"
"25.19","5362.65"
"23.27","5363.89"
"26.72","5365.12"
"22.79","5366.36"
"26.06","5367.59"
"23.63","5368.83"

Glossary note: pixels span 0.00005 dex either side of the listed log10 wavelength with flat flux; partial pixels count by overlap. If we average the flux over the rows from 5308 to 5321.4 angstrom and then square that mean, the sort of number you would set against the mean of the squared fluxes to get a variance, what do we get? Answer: 568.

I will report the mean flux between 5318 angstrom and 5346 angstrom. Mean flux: 22.4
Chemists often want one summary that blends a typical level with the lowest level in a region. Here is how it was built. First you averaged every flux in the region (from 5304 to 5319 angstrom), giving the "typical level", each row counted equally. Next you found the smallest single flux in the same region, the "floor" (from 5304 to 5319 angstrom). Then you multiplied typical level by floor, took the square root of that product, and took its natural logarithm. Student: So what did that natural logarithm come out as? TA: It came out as 3.083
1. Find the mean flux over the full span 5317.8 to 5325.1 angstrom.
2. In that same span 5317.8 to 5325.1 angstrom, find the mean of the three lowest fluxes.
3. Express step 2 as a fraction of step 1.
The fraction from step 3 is 0.959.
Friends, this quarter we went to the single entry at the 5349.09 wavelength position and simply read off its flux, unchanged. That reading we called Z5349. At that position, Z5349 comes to 21.98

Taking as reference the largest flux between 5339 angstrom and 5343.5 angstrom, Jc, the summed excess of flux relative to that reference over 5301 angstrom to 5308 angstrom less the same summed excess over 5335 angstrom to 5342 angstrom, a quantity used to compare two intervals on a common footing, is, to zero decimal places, 5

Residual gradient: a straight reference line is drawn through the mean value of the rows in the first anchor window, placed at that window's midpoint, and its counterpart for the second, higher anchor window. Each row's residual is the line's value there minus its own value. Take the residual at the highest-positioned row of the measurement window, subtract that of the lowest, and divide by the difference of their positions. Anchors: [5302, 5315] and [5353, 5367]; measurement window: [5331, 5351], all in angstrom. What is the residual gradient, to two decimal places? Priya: -0.12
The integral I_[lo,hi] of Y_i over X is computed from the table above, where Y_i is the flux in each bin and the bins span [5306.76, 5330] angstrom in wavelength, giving 541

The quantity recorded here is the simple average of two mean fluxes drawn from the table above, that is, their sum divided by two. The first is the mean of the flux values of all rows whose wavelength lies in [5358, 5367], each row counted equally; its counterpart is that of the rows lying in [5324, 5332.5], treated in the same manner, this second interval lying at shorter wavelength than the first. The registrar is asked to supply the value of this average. 23.1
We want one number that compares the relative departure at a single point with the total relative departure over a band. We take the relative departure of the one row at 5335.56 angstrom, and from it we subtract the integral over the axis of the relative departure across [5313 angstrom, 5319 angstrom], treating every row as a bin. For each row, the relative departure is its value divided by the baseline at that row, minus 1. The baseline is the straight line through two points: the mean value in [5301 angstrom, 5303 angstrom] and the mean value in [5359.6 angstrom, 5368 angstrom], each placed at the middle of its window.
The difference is -0.39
